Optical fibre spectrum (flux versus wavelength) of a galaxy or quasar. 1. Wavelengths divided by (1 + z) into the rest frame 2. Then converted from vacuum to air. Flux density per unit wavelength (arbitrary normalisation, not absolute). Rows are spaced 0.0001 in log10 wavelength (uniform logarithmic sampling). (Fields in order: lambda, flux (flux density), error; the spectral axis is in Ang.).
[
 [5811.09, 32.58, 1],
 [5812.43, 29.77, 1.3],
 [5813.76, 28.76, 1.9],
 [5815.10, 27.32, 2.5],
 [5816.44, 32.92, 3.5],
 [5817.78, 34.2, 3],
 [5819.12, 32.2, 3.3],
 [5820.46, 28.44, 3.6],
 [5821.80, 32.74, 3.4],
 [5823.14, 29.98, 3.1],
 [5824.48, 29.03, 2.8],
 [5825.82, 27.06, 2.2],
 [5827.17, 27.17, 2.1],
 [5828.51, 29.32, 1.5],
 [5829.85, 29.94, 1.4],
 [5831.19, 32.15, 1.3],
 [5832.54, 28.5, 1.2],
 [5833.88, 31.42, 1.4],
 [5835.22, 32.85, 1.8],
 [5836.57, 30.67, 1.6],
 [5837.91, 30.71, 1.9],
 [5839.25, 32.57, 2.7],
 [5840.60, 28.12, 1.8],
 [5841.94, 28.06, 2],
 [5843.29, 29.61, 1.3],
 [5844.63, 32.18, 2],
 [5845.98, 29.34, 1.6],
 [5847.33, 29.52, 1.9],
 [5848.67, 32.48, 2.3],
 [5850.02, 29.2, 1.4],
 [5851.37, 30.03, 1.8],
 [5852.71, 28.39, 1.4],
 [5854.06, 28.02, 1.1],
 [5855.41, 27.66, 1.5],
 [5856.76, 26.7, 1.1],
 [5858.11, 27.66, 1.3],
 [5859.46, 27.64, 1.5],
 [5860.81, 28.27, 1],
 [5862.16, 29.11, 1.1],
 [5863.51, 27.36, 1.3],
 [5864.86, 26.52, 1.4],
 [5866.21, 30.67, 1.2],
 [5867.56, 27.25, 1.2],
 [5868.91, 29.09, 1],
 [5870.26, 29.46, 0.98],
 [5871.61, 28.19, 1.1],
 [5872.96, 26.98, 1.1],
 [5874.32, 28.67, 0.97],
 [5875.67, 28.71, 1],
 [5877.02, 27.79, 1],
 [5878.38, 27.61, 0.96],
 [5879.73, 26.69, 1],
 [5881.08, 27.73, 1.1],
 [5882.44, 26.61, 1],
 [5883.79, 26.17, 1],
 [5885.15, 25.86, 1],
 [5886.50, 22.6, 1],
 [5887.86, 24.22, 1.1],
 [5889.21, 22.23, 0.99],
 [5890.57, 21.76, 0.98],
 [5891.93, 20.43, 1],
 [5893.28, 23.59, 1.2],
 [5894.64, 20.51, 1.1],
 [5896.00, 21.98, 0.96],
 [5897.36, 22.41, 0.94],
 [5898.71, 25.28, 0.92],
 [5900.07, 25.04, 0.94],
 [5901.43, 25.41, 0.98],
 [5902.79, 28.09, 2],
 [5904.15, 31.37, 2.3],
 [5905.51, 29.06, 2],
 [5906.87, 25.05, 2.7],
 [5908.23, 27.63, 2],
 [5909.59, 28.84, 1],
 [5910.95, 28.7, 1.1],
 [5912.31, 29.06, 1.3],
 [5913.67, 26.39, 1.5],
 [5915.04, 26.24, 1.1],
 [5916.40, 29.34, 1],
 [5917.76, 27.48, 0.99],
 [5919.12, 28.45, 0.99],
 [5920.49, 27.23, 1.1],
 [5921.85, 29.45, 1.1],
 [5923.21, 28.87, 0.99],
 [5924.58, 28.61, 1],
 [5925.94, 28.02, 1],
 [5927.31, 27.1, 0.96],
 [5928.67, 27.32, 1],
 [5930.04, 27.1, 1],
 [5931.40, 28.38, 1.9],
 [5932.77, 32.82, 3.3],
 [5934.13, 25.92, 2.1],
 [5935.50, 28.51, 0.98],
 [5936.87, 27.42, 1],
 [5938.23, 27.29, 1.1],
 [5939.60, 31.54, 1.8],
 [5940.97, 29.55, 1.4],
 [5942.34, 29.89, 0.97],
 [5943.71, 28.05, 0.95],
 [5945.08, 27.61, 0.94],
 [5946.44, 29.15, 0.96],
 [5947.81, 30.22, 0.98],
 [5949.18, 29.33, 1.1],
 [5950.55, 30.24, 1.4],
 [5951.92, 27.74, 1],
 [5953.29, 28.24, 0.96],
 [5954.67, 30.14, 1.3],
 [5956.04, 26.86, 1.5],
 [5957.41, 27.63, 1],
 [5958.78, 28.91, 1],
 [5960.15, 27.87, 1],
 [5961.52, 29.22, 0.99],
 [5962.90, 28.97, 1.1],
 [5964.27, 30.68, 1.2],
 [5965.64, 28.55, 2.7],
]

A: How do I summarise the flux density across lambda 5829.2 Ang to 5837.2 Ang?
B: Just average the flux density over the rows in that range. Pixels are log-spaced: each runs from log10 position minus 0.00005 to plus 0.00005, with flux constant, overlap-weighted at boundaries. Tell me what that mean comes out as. 30.9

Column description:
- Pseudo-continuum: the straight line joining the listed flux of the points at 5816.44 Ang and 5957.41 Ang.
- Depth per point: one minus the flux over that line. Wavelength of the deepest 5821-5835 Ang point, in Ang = 5825.82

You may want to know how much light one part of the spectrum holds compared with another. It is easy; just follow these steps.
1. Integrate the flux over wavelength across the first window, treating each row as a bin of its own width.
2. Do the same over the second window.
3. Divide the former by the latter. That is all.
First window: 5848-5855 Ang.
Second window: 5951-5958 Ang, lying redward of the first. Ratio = 1.0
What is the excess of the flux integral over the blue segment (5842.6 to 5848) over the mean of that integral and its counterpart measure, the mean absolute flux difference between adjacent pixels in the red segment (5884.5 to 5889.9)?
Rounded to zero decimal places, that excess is 80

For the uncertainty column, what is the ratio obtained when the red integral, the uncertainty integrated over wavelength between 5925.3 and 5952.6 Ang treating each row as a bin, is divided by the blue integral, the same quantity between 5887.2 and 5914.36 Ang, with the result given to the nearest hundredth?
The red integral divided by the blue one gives 0.96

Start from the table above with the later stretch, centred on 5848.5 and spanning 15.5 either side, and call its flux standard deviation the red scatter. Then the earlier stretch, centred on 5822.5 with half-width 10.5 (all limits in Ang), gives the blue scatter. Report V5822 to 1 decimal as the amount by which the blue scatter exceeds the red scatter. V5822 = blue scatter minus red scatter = 0.4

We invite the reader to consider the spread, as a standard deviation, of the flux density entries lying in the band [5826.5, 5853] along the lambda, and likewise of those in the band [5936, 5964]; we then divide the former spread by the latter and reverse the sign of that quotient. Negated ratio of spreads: -1.37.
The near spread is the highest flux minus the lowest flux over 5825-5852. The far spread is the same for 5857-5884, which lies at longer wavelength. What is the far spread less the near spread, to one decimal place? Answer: -1.3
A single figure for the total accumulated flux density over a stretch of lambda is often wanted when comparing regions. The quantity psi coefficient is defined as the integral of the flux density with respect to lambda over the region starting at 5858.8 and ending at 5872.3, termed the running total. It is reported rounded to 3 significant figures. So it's 383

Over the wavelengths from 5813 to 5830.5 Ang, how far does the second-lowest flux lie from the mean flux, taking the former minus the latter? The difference -2.8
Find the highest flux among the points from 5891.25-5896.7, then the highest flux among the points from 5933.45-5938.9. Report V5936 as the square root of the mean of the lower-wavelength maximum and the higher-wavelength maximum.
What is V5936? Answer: 5.10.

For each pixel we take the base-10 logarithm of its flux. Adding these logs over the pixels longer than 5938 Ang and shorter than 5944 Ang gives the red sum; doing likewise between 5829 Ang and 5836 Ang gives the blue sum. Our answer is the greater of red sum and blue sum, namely 7.45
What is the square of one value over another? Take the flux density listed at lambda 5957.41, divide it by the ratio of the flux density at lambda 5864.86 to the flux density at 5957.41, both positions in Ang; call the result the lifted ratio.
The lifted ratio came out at 28.8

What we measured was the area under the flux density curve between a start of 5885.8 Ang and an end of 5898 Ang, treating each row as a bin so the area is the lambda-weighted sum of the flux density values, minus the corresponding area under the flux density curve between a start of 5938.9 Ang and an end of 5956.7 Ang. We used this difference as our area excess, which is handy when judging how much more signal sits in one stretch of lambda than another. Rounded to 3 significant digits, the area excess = -247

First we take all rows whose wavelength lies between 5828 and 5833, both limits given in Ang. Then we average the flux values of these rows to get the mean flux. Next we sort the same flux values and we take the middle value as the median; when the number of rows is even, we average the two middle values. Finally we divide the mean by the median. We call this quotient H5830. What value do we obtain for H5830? 1.01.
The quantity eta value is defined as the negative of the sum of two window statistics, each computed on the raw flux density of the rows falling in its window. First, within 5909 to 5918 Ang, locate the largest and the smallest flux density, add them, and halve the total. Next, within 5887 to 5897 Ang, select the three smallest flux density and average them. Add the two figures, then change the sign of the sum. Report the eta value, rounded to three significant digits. -48.7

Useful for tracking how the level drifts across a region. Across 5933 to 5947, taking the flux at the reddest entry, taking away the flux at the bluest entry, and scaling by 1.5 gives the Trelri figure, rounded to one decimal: 4.8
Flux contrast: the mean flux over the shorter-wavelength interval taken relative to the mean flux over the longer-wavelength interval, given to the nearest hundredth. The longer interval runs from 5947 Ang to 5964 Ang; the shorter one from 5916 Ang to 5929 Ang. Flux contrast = 0.98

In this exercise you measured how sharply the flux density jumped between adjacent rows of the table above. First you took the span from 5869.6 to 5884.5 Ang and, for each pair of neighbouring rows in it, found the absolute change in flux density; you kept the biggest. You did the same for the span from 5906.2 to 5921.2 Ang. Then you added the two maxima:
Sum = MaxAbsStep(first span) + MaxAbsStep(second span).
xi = 4.8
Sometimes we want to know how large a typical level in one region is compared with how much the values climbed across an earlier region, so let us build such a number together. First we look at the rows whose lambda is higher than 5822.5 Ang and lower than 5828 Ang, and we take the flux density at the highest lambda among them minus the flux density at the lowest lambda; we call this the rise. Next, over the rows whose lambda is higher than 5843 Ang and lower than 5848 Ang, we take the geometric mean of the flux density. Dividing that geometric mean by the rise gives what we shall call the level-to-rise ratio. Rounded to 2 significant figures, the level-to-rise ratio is -11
